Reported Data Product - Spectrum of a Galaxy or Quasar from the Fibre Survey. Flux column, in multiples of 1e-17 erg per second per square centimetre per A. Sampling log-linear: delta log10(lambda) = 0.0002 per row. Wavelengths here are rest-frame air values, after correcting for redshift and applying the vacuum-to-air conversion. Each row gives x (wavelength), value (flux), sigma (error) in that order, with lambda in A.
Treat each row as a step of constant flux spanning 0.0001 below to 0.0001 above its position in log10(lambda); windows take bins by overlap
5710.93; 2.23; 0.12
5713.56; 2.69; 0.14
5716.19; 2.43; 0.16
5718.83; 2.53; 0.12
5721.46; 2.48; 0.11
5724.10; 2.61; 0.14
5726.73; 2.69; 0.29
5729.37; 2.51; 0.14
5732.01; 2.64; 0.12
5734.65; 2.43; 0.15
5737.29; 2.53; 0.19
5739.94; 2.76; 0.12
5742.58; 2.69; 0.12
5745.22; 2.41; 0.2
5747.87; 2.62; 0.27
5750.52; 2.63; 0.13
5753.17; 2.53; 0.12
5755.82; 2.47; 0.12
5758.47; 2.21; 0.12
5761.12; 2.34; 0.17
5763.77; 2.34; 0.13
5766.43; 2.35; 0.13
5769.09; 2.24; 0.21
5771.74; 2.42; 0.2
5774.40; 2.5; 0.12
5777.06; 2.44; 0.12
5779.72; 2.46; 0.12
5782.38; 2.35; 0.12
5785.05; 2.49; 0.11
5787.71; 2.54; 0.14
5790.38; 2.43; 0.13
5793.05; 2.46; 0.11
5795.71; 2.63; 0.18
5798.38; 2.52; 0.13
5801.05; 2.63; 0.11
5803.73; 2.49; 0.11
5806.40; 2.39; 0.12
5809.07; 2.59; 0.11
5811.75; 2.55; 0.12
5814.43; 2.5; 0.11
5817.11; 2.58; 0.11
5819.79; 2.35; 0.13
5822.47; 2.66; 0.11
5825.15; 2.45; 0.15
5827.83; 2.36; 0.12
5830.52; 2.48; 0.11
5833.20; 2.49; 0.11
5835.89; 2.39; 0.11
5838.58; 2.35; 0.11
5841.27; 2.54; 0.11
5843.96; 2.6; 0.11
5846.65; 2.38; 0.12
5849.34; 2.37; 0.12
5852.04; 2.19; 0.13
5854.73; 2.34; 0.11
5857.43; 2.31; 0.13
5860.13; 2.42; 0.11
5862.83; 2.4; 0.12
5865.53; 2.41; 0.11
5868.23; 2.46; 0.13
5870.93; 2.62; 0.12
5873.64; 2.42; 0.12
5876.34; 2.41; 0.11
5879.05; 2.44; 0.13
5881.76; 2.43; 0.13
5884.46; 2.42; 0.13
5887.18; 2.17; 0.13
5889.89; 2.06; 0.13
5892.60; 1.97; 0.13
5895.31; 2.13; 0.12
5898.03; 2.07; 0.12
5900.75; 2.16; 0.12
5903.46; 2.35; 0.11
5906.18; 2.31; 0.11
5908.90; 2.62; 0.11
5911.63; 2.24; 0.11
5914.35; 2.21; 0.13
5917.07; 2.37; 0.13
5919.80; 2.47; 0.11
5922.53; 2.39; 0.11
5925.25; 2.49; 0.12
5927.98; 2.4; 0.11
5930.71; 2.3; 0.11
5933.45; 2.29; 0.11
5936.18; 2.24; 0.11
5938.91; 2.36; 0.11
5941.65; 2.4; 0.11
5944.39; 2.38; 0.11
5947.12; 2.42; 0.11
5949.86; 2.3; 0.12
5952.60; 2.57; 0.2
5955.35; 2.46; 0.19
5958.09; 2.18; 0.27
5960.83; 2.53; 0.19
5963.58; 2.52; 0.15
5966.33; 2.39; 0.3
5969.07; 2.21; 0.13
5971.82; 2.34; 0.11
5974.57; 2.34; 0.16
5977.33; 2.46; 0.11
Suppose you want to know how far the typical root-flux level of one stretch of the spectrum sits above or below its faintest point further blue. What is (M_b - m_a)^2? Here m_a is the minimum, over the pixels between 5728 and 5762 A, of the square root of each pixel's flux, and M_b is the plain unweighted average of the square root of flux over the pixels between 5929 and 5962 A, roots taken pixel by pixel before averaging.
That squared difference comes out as 0.0027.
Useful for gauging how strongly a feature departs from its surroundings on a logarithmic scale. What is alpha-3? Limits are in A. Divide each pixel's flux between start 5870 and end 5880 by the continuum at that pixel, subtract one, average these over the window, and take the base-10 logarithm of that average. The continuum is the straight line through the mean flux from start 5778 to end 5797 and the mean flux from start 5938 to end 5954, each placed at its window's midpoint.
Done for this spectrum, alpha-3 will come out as -1.9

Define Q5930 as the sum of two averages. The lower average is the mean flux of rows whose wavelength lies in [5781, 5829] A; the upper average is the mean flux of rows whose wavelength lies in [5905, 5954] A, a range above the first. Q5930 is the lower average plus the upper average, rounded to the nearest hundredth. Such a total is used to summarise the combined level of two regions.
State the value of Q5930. 4.87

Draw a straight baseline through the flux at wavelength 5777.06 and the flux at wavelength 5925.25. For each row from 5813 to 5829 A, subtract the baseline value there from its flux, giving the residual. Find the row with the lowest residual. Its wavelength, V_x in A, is 5819.79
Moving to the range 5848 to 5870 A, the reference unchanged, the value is 5852.04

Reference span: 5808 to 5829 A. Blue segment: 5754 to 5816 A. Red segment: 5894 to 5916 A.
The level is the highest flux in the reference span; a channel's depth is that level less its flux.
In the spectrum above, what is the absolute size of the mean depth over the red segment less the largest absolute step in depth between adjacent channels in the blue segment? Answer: 0.14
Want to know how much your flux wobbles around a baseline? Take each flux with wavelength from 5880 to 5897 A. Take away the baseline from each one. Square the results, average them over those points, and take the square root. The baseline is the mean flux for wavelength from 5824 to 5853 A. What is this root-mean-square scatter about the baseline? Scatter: 0.28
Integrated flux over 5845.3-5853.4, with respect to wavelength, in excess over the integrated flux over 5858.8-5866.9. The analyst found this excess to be -0.8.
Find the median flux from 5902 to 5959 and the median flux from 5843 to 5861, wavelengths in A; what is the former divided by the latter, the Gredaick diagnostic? 1.00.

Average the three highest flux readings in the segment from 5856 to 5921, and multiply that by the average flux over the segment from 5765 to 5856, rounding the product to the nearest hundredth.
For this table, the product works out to 6.31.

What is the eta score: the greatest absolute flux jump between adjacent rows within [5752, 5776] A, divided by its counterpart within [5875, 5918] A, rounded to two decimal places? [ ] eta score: 0.68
